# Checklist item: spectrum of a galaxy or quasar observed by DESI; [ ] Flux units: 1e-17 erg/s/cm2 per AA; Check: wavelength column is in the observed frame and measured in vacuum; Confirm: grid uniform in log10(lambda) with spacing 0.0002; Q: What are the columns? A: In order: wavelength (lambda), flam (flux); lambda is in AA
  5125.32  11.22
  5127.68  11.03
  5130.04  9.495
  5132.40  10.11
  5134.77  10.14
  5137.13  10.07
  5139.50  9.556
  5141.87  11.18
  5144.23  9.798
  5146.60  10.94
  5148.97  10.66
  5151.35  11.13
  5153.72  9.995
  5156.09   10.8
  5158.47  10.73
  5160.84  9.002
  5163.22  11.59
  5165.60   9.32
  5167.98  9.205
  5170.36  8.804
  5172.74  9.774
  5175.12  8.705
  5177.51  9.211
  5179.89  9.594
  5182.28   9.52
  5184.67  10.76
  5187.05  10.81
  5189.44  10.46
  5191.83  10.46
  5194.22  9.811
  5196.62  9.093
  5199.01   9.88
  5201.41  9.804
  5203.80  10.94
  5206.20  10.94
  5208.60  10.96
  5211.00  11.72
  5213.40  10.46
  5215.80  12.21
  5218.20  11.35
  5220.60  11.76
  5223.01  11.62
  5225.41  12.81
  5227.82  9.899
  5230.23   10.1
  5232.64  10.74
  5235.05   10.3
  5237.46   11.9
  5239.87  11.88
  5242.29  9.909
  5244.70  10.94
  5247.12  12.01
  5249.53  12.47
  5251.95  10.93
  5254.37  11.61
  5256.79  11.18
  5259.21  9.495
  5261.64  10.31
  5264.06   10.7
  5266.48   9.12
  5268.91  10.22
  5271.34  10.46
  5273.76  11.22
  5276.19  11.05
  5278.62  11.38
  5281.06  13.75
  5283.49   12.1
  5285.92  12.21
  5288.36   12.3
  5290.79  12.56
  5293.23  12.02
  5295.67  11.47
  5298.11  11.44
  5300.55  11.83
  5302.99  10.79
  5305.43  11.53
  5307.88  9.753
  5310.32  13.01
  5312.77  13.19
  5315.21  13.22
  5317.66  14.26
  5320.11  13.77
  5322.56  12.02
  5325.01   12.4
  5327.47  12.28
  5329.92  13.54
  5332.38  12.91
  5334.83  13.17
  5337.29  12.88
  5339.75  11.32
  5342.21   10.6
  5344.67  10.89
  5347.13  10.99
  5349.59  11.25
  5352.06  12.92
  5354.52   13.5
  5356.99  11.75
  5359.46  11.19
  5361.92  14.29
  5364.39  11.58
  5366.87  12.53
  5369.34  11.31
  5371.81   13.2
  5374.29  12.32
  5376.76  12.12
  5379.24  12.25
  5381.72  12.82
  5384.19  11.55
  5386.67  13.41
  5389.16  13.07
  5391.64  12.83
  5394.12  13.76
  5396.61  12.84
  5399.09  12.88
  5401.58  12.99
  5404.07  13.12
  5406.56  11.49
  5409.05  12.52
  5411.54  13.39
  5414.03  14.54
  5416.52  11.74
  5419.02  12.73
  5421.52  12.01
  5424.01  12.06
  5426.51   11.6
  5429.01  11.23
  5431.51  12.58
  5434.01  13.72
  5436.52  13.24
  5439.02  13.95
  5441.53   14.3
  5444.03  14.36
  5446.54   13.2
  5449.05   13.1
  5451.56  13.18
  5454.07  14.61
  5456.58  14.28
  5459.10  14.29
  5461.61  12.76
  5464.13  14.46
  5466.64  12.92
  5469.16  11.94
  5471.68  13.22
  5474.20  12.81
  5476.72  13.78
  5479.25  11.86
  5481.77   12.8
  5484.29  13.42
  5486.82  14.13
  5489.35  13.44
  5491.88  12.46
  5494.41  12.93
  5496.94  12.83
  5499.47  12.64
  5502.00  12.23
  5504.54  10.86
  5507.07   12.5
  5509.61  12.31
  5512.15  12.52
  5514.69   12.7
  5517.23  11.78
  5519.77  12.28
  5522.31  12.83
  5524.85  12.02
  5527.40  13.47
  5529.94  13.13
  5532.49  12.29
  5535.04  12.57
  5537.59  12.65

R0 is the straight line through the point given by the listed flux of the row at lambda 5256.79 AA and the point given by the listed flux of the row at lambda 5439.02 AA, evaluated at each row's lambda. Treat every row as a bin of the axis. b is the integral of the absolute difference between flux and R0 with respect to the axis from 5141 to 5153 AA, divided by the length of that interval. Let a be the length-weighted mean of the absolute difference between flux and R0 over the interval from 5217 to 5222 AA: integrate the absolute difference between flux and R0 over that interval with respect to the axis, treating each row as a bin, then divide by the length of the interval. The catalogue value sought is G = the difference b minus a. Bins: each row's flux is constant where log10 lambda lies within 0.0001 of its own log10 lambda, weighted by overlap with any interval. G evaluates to 0.2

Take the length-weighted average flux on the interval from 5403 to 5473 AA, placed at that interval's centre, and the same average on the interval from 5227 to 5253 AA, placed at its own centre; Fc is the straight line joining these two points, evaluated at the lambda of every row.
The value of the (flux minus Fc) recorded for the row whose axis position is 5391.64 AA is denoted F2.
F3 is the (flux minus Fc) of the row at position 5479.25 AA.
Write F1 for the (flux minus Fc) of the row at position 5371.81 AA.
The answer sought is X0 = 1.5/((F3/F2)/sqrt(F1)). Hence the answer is 0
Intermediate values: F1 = 0.80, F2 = 0.2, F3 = -1.7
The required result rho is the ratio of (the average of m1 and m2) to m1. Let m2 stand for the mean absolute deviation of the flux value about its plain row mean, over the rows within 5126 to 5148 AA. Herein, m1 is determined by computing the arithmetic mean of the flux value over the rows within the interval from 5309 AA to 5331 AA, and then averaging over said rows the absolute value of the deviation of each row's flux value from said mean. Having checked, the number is 0.96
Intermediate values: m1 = 0.58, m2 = 0.5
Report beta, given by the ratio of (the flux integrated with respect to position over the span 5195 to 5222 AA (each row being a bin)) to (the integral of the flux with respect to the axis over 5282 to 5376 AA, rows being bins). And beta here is 0.25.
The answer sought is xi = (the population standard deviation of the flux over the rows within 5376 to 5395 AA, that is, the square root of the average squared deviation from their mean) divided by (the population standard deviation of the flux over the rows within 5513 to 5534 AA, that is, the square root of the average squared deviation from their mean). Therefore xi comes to 1.26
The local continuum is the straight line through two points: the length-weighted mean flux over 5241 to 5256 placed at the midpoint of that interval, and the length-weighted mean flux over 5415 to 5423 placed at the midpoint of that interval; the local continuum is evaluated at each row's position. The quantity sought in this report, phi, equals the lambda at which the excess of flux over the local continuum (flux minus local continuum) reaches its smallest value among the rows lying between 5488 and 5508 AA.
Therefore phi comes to 5504.54 AA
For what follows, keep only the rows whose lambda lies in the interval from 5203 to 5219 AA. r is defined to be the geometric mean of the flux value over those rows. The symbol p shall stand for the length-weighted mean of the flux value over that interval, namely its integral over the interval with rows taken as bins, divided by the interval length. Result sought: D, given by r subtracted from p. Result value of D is 0.016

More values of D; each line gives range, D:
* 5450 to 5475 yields 0.035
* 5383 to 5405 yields 0.009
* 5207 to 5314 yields 0.046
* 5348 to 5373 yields 0.022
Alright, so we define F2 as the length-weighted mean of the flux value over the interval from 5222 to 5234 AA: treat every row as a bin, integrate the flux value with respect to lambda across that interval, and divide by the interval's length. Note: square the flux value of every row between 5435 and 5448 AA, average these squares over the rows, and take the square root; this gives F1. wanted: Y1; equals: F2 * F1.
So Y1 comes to 152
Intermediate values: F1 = 13.8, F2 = 11.0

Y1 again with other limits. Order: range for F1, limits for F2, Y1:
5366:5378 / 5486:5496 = 162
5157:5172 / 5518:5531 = 125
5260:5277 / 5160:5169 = 103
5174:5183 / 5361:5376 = 116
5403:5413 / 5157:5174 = 124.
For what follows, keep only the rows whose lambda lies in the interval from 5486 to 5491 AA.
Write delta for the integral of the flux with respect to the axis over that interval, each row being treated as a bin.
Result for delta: 68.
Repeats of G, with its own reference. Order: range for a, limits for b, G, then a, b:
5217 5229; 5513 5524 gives 1.6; 1.2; 2.8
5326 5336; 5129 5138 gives 0.0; 0.7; 0.7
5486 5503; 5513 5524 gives 0.9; 1.9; 2.8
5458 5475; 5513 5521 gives 1.7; 1.2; 2.9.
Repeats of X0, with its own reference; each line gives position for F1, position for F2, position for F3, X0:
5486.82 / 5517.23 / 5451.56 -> 43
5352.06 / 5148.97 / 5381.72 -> 2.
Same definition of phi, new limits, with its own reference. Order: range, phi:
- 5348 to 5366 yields 5359.46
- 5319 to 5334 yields 5322.56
